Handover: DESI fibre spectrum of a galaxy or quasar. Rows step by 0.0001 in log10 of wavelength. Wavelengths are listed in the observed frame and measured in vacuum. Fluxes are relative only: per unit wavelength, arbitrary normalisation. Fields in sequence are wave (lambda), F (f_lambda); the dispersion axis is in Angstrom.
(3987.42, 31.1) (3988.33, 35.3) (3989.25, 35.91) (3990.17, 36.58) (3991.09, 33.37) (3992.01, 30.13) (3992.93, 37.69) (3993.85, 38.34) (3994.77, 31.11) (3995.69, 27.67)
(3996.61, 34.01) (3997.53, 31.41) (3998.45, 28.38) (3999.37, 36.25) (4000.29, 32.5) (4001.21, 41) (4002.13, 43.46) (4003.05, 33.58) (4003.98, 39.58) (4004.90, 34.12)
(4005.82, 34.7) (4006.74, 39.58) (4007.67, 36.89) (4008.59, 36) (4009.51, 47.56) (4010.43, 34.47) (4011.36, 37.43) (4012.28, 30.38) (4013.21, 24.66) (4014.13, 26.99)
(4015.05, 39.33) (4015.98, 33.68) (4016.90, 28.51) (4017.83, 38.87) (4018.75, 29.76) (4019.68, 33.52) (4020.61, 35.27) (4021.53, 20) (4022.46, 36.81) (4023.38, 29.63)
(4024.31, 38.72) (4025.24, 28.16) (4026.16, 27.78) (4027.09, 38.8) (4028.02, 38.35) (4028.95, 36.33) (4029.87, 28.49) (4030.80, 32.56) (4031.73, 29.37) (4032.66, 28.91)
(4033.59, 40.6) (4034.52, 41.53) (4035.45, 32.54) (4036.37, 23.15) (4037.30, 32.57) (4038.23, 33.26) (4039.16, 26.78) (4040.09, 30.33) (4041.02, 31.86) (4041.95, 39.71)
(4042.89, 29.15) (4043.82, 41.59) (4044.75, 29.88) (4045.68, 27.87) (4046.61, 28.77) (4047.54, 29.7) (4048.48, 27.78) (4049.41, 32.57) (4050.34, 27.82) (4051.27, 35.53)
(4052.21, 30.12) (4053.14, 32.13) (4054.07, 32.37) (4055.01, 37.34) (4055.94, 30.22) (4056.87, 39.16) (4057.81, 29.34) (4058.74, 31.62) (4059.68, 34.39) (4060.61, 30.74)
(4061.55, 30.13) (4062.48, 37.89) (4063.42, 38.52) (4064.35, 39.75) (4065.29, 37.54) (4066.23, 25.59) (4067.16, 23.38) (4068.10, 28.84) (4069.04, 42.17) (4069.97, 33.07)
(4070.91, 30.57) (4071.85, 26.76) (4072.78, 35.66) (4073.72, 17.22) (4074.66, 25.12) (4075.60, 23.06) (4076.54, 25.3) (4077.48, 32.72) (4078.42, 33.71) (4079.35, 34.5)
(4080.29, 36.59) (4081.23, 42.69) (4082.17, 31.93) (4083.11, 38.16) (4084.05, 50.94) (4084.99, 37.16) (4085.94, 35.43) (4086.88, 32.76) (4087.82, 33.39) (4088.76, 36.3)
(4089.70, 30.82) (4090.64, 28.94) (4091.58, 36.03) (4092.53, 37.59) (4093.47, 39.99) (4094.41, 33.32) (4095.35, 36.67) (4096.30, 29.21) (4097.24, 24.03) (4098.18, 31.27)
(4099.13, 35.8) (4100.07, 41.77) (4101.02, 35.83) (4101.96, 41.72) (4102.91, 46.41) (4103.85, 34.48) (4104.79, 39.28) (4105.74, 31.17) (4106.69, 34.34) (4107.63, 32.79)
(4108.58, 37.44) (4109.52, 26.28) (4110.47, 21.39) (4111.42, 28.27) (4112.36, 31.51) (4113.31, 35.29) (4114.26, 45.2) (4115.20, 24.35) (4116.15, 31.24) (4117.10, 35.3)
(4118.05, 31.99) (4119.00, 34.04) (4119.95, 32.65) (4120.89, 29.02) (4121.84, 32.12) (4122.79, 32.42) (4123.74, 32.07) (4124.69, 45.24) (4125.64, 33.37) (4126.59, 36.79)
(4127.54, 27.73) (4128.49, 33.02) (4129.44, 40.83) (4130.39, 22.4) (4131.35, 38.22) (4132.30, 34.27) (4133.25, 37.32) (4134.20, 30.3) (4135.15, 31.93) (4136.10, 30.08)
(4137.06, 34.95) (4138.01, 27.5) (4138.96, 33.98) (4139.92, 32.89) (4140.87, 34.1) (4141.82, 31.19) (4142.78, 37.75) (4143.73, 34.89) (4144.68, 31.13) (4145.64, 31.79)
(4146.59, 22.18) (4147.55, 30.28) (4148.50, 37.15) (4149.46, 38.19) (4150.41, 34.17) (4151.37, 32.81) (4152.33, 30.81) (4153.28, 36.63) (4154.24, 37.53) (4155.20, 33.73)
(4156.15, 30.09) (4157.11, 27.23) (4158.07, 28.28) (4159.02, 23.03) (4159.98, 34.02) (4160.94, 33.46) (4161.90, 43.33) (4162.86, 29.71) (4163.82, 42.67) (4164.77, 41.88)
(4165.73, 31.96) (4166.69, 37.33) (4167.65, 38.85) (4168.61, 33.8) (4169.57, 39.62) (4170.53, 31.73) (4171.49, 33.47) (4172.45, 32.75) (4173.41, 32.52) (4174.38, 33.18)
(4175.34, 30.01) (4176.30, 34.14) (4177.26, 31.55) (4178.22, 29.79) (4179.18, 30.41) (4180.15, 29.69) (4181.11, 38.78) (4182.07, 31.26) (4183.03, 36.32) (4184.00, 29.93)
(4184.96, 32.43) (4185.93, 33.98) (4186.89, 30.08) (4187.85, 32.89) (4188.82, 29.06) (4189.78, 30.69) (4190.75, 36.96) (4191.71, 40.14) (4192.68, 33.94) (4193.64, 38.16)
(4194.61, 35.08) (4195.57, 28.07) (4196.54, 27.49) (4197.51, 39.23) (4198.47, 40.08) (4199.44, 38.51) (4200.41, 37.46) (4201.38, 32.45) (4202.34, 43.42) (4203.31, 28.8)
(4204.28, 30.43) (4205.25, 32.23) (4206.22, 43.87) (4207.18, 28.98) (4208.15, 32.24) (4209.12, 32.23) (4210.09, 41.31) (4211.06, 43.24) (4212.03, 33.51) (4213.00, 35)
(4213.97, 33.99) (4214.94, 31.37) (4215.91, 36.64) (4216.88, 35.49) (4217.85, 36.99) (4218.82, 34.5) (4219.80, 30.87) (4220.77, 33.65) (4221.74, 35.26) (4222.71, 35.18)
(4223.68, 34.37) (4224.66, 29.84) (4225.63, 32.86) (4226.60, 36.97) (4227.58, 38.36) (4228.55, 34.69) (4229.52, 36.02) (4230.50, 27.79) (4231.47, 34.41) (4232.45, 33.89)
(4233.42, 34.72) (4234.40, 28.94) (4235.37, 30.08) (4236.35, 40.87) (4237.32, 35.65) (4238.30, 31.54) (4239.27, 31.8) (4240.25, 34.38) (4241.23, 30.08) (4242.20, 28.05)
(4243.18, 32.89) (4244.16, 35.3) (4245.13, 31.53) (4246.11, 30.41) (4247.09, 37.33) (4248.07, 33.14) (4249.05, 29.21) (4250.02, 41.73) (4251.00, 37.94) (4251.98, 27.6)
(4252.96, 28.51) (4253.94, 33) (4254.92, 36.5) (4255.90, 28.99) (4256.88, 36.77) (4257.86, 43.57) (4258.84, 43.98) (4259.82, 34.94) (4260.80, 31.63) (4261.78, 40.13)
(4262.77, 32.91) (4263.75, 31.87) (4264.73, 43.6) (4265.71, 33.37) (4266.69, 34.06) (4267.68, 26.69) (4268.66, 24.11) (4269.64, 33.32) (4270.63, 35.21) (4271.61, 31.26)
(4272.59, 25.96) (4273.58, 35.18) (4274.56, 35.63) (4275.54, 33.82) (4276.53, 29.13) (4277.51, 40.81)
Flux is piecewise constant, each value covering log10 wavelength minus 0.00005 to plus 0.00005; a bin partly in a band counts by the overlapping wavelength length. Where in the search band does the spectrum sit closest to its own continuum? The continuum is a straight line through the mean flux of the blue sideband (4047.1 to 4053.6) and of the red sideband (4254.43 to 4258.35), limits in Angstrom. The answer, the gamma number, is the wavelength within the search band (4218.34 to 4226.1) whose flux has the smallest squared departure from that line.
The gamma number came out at 4221.74 Angstrom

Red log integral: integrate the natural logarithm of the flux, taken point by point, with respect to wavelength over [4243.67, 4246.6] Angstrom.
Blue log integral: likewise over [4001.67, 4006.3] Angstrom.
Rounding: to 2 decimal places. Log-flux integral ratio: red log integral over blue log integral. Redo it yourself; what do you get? 0.61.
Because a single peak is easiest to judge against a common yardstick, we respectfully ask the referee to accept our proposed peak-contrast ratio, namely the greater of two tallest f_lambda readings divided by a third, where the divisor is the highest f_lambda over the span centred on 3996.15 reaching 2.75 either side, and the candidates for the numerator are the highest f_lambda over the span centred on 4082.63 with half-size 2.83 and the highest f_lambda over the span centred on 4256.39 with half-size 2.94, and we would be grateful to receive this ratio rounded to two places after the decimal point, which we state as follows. 1.33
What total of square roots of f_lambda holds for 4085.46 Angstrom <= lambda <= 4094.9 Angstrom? 58.6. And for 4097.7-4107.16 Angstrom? 60.9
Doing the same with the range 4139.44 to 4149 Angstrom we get 56.7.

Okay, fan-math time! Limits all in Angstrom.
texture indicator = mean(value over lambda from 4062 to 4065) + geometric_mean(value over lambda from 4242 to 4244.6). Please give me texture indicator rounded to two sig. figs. 71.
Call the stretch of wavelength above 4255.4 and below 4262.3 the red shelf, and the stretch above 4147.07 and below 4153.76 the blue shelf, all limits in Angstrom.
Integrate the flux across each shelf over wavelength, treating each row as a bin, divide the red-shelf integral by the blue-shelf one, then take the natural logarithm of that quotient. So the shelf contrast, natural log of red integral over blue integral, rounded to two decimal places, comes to 0.11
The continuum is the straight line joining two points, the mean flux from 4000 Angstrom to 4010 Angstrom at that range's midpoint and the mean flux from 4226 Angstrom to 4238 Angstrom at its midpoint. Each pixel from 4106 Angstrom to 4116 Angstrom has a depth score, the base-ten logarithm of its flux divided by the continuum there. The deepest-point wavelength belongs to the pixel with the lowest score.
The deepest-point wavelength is 4110.47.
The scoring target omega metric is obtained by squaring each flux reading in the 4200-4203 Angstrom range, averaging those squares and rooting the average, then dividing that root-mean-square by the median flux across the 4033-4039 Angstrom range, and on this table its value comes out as 1.16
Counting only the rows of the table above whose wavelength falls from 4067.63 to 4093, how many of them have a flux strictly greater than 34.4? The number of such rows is 12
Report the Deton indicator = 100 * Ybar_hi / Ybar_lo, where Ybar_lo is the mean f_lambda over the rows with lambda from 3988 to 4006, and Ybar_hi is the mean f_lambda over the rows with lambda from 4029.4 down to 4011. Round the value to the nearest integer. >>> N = 94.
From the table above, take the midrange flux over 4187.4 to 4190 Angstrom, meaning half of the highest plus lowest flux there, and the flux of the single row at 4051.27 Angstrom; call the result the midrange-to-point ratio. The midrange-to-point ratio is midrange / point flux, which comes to 0.87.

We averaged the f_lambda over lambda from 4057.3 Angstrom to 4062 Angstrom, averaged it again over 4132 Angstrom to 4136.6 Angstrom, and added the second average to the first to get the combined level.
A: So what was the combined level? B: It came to 64.0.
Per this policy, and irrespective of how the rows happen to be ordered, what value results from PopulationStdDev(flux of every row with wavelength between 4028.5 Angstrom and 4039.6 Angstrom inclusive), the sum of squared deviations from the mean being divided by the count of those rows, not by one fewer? 5.2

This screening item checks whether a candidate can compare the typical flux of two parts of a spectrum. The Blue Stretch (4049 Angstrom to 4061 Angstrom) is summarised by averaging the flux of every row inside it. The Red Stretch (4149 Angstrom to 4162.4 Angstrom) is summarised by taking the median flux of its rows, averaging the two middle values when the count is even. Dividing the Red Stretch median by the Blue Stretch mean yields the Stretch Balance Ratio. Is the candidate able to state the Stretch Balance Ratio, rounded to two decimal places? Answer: 1.03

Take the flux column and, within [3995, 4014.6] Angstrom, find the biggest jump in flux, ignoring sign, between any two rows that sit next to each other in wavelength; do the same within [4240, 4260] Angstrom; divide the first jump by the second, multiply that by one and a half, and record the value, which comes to 1.6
